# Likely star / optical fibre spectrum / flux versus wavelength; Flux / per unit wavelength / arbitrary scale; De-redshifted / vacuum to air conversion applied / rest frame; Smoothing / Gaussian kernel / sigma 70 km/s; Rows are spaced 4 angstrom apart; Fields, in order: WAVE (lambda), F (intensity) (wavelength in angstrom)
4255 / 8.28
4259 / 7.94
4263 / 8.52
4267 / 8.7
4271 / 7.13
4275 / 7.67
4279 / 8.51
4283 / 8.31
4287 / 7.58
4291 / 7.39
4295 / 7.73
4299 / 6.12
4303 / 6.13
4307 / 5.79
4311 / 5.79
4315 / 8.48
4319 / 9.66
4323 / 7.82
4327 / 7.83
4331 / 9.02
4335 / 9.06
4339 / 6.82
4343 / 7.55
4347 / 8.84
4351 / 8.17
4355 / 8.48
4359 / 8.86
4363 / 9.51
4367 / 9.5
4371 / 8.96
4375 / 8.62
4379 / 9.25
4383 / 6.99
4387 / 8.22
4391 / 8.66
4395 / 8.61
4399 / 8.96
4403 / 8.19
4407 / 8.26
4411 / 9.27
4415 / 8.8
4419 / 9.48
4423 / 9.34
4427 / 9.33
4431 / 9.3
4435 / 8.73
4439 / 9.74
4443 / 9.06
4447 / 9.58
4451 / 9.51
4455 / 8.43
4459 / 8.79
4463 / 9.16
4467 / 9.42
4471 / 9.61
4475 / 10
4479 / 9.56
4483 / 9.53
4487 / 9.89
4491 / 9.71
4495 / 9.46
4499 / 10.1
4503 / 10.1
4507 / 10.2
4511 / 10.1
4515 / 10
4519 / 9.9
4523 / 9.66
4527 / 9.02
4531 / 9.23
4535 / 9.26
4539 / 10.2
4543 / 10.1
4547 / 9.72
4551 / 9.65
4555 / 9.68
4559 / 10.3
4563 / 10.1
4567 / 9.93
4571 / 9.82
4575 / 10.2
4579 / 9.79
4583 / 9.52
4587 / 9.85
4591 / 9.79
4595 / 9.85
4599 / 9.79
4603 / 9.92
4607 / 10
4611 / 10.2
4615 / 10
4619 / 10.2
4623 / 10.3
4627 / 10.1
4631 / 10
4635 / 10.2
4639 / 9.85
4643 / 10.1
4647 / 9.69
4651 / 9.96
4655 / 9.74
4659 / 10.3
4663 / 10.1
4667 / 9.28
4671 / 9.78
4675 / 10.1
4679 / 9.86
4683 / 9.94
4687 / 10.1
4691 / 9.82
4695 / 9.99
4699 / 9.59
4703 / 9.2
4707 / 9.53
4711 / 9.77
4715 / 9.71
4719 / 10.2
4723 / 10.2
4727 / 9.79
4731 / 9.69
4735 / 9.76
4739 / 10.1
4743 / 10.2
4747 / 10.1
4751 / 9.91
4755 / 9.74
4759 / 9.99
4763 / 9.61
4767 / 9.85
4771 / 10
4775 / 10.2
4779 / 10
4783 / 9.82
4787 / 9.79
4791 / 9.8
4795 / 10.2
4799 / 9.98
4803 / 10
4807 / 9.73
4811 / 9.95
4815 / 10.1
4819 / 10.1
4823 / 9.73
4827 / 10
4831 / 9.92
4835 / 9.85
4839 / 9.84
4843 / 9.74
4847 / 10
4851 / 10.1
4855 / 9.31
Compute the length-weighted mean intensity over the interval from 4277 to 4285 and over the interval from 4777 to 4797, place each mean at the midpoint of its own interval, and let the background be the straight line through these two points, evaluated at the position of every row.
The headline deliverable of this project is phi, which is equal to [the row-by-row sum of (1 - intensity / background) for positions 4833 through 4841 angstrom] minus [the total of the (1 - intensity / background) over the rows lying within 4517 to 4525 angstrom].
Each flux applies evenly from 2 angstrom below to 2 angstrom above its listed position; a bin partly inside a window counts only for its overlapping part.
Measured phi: 0.19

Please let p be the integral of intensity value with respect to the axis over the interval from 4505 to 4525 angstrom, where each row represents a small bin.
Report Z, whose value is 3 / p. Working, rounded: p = 199.4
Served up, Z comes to 0.0150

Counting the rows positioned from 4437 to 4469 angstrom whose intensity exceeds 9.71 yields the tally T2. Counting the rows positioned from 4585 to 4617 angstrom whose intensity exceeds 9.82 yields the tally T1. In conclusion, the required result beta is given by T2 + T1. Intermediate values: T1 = 6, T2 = 1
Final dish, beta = 7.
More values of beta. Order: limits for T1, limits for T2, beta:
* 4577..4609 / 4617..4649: 11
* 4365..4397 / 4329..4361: 0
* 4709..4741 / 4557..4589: 10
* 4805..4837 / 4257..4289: 6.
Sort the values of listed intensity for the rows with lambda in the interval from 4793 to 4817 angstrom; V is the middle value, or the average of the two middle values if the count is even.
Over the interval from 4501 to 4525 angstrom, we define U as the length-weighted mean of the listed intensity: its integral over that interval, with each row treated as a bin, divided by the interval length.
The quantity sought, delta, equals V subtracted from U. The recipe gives 0.0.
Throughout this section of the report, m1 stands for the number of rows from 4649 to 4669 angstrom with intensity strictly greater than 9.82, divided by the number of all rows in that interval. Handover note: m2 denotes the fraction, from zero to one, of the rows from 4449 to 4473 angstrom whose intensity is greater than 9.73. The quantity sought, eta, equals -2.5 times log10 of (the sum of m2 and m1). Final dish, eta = 0.6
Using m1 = 0.6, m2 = 0.00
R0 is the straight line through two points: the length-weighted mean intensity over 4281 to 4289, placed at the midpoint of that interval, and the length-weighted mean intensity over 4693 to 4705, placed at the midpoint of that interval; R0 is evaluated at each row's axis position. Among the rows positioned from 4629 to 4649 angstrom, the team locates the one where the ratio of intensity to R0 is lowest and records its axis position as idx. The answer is 4647 angstrom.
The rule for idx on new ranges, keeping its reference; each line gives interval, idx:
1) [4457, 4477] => 4459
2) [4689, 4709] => 4703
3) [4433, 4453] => 4435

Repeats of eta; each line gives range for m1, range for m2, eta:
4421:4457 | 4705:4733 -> 0.6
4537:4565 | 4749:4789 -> -0.4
